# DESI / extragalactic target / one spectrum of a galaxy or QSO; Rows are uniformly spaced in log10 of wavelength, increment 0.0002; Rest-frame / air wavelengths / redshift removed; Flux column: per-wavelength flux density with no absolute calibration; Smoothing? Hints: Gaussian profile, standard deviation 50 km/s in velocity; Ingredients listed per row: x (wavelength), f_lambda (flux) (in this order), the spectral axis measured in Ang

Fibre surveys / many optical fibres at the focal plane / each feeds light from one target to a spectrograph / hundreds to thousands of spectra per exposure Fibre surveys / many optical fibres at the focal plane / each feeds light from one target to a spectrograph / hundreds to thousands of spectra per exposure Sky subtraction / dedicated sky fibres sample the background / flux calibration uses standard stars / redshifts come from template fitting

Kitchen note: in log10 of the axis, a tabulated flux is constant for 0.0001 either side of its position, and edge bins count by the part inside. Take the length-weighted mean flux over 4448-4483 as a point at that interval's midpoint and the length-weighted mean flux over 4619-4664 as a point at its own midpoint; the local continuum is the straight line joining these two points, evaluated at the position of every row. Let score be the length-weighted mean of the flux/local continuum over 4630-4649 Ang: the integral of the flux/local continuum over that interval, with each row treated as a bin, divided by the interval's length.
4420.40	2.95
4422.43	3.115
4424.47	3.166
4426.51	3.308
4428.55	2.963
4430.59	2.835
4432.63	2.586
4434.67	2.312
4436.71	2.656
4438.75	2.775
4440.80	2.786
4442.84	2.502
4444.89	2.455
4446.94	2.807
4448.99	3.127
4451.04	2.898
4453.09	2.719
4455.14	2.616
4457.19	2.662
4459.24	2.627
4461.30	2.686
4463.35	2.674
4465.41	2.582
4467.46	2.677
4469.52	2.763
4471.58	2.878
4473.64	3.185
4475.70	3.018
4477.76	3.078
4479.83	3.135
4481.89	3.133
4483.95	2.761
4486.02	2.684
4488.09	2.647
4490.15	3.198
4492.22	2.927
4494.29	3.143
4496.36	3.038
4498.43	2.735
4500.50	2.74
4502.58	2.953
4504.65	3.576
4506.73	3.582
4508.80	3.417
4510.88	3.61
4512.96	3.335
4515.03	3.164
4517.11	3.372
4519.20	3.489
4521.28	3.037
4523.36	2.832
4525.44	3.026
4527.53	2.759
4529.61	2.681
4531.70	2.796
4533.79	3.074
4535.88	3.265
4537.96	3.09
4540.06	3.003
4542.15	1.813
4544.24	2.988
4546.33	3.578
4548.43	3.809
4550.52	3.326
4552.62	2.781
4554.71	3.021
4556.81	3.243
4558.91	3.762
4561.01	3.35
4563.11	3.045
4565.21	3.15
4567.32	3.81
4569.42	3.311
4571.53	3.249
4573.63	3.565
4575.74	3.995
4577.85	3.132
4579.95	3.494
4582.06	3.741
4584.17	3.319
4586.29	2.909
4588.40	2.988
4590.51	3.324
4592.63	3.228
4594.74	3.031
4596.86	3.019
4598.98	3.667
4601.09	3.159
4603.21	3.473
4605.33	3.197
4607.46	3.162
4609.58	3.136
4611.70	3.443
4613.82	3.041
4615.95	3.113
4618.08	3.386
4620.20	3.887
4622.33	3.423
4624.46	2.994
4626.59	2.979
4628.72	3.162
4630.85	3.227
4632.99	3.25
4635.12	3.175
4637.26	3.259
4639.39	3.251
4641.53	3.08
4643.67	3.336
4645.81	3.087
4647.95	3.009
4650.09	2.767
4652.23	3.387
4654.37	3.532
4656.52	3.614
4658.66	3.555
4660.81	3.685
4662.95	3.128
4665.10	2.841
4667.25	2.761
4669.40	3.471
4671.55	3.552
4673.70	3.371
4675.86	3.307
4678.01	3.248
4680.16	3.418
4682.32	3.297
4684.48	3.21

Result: 0.97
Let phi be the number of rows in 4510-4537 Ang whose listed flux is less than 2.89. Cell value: 4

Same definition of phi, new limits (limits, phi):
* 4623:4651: 1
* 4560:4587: 0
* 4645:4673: 3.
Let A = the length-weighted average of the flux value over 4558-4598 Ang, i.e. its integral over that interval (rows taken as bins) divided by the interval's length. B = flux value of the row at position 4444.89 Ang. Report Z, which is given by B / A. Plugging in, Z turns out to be 0.74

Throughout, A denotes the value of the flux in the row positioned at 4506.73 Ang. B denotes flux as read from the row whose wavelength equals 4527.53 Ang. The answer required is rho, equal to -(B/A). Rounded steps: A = 3.582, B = 2.759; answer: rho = -0.77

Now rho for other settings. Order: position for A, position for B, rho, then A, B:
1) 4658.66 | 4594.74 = -0.85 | 3.555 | 3.031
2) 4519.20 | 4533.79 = -0.88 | 3.489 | 3.074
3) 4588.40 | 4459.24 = -0.88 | 2.988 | 2.627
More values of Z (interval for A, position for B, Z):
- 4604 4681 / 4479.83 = 0.96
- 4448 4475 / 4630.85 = 1.16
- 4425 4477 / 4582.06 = 1.35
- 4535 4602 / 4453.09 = 0.84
